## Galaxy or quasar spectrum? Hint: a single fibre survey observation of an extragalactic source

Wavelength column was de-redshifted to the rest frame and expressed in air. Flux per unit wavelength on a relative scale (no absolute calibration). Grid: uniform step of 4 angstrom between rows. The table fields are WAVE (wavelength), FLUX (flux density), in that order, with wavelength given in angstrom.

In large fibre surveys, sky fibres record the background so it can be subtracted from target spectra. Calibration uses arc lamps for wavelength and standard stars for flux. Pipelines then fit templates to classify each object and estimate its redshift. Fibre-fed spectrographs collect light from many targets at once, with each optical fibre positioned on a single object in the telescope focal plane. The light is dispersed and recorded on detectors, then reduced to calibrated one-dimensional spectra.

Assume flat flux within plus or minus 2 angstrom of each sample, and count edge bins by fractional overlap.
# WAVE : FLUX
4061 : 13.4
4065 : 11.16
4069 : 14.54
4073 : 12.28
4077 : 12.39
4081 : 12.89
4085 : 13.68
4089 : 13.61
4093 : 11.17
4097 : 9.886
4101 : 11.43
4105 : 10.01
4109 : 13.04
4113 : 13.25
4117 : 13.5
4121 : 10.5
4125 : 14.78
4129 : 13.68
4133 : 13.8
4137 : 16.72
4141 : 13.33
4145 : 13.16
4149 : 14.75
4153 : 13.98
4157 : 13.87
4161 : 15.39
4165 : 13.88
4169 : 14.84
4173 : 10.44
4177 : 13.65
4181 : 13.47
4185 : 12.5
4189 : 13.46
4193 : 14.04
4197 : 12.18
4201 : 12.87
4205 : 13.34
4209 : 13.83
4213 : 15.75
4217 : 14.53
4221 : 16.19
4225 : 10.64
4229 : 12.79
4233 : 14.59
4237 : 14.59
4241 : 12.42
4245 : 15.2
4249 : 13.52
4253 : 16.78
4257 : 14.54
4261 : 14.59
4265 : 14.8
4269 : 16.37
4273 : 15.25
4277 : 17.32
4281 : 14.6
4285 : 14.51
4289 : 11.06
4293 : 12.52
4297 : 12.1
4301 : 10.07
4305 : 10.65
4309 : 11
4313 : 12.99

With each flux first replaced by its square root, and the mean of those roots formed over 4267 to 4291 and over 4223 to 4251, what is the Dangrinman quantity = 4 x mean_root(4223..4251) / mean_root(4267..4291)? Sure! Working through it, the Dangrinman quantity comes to 3.80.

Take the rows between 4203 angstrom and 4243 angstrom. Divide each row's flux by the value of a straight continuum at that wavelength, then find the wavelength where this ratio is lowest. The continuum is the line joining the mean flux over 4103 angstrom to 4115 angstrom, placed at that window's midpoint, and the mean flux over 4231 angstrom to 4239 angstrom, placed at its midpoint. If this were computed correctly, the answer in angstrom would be 4225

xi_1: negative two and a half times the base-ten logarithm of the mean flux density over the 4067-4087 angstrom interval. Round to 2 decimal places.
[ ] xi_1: -2.80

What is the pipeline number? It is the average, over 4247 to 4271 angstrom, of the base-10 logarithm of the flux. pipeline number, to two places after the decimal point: 1.18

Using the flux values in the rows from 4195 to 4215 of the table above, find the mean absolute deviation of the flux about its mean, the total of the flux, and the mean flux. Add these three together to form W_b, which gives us 83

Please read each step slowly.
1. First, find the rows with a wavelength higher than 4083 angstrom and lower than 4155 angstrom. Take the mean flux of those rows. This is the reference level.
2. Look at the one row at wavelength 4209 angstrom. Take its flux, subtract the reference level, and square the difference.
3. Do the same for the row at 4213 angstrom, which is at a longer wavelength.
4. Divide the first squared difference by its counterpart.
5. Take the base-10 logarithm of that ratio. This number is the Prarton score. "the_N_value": -1.05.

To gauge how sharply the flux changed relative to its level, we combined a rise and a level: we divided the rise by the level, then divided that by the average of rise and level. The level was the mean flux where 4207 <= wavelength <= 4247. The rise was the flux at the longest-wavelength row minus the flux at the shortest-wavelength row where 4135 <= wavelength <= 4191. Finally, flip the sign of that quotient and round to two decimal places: 0.04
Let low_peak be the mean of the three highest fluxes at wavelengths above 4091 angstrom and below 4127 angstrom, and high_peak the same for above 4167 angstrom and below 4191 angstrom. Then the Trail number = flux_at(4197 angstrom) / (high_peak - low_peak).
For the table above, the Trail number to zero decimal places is 85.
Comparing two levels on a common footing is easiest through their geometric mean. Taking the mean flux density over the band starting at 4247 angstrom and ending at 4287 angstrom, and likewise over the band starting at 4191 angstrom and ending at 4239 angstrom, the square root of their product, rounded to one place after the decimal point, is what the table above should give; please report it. 14.5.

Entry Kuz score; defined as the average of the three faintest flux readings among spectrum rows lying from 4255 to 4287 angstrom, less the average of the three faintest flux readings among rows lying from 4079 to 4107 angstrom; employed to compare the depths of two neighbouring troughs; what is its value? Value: 4.2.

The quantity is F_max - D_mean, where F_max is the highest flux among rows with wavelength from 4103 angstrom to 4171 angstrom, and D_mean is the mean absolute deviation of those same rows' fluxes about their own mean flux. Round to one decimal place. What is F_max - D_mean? 15.7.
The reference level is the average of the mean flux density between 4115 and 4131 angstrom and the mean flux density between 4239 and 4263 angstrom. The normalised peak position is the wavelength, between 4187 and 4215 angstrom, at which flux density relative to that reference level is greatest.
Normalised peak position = 4213 angstrom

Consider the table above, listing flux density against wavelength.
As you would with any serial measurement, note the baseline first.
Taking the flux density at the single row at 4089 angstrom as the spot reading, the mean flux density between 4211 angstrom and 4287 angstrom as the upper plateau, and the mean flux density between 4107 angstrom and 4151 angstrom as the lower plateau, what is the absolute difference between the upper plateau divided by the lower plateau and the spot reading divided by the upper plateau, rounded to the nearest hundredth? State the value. 0.15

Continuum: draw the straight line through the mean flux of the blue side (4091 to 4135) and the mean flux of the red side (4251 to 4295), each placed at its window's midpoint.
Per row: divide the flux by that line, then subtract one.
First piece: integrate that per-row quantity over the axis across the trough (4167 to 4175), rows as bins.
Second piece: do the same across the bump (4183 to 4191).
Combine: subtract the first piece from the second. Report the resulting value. 0.06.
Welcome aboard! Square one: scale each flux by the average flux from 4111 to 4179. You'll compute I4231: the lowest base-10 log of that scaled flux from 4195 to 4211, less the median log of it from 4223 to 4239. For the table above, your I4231 -0.050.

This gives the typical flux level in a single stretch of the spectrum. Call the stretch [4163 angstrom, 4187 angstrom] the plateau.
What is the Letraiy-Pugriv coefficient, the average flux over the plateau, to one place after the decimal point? 13.1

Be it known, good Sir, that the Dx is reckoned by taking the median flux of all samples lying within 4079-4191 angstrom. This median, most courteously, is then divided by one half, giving 27.0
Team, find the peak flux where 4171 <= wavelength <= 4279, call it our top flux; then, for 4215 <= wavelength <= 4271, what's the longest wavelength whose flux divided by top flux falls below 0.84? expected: 4257 angstrom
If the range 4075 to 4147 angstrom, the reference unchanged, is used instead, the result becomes 4145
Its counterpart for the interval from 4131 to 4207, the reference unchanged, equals 4205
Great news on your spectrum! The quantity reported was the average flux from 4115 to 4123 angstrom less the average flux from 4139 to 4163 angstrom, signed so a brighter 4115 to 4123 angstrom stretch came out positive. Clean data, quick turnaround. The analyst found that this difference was -2.1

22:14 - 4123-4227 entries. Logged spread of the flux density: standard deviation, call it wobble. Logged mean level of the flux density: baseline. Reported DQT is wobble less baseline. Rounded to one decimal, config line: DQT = -12.4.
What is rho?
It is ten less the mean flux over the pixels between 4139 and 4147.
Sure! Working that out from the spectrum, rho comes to -3.2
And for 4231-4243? -3.9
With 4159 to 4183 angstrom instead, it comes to -3.6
